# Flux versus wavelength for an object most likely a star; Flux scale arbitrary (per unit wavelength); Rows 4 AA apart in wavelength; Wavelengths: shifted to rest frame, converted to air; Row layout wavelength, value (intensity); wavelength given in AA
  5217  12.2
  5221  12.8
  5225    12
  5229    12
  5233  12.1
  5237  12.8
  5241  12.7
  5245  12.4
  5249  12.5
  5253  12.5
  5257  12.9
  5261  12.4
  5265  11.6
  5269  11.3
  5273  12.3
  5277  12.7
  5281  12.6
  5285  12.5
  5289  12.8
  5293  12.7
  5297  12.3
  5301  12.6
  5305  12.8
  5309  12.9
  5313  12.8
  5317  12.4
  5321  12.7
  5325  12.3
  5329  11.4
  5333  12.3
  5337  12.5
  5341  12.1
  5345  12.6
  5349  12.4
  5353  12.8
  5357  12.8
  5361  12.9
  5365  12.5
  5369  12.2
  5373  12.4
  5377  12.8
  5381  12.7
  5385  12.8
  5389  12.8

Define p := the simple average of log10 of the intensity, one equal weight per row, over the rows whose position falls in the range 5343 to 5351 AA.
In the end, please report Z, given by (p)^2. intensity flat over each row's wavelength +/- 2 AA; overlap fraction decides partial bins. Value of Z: 1.20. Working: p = 1.10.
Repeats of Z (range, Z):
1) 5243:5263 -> 1.21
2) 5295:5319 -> 1.21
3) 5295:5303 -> 1.20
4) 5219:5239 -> 1.19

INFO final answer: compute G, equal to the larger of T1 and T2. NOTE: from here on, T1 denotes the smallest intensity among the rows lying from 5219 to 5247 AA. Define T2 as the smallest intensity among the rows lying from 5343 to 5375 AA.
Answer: 12.2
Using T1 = 12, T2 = 12.2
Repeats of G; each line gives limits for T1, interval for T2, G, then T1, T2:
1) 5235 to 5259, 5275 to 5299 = 12.4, 12.4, 12.3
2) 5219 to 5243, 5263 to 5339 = 12.0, 12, 11.3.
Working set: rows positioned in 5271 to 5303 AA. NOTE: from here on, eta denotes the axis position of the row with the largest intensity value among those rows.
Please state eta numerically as 5289 AA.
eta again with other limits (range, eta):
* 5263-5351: 5309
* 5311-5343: 5313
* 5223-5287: 5257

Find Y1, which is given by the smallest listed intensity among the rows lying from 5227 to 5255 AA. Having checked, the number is 12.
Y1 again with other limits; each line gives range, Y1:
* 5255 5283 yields 11.3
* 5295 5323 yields 12.3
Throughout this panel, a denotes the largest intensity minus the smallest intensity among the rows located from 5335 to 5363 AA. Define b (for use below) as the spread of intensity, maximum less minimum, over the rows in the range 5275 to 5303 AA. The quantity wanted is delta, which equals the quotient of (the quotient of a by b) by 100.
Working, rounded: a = 0.80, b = 0.50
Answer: 0.016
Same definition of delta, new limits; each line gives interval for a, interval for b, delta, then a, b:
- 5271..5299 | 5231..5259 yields 0.006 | 0.50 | 0.80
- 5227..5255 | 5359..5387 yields 0.011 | 0.80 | 0.70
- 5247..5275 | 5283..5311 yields 0.027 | 1.60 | 0.60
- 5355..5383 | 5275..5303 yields 0.014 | 0.70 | 0.50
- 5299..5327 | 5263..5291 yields 0.004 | 0.60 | 1.50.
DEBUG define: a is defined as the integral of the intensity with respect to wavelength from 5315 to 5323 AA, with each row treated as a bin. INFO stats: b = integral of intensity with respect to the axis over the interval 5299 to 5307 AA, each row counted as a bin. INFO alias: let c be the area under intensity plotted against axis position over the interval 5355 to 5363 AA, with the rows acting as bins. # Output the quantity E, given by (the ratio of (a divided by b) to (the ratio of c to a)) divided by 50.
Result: 0.0193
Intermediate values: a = 100.4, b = 102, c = 103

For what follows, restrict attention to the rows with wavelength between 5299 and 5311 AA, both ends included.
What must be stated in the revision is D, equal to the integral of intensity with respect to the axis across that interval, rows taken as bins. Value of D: 153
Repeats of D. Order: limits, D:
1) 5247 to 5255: 100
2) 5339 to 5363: 302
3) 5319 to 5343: 293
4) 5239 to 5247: 100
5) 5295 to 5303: 100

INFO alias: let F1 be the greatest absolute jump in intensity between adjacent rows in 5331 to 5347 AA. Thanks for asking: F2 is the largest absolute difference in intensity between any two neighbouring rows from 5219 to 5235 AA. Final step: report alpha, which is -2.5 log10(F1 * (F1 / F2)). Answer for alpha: 1.3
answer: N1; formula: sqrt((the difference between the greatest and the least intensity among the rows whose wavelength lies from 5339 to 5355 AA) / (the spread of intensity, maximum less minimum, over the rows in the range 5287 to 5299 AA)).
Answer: 1.18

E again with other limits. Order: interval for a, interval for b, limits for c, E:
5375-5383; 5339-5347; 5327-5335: 0.0222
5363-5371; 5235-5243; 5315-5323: 0.0191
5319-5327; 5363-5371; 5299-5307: 0.0199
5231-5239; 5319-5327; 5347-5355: 0.0197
